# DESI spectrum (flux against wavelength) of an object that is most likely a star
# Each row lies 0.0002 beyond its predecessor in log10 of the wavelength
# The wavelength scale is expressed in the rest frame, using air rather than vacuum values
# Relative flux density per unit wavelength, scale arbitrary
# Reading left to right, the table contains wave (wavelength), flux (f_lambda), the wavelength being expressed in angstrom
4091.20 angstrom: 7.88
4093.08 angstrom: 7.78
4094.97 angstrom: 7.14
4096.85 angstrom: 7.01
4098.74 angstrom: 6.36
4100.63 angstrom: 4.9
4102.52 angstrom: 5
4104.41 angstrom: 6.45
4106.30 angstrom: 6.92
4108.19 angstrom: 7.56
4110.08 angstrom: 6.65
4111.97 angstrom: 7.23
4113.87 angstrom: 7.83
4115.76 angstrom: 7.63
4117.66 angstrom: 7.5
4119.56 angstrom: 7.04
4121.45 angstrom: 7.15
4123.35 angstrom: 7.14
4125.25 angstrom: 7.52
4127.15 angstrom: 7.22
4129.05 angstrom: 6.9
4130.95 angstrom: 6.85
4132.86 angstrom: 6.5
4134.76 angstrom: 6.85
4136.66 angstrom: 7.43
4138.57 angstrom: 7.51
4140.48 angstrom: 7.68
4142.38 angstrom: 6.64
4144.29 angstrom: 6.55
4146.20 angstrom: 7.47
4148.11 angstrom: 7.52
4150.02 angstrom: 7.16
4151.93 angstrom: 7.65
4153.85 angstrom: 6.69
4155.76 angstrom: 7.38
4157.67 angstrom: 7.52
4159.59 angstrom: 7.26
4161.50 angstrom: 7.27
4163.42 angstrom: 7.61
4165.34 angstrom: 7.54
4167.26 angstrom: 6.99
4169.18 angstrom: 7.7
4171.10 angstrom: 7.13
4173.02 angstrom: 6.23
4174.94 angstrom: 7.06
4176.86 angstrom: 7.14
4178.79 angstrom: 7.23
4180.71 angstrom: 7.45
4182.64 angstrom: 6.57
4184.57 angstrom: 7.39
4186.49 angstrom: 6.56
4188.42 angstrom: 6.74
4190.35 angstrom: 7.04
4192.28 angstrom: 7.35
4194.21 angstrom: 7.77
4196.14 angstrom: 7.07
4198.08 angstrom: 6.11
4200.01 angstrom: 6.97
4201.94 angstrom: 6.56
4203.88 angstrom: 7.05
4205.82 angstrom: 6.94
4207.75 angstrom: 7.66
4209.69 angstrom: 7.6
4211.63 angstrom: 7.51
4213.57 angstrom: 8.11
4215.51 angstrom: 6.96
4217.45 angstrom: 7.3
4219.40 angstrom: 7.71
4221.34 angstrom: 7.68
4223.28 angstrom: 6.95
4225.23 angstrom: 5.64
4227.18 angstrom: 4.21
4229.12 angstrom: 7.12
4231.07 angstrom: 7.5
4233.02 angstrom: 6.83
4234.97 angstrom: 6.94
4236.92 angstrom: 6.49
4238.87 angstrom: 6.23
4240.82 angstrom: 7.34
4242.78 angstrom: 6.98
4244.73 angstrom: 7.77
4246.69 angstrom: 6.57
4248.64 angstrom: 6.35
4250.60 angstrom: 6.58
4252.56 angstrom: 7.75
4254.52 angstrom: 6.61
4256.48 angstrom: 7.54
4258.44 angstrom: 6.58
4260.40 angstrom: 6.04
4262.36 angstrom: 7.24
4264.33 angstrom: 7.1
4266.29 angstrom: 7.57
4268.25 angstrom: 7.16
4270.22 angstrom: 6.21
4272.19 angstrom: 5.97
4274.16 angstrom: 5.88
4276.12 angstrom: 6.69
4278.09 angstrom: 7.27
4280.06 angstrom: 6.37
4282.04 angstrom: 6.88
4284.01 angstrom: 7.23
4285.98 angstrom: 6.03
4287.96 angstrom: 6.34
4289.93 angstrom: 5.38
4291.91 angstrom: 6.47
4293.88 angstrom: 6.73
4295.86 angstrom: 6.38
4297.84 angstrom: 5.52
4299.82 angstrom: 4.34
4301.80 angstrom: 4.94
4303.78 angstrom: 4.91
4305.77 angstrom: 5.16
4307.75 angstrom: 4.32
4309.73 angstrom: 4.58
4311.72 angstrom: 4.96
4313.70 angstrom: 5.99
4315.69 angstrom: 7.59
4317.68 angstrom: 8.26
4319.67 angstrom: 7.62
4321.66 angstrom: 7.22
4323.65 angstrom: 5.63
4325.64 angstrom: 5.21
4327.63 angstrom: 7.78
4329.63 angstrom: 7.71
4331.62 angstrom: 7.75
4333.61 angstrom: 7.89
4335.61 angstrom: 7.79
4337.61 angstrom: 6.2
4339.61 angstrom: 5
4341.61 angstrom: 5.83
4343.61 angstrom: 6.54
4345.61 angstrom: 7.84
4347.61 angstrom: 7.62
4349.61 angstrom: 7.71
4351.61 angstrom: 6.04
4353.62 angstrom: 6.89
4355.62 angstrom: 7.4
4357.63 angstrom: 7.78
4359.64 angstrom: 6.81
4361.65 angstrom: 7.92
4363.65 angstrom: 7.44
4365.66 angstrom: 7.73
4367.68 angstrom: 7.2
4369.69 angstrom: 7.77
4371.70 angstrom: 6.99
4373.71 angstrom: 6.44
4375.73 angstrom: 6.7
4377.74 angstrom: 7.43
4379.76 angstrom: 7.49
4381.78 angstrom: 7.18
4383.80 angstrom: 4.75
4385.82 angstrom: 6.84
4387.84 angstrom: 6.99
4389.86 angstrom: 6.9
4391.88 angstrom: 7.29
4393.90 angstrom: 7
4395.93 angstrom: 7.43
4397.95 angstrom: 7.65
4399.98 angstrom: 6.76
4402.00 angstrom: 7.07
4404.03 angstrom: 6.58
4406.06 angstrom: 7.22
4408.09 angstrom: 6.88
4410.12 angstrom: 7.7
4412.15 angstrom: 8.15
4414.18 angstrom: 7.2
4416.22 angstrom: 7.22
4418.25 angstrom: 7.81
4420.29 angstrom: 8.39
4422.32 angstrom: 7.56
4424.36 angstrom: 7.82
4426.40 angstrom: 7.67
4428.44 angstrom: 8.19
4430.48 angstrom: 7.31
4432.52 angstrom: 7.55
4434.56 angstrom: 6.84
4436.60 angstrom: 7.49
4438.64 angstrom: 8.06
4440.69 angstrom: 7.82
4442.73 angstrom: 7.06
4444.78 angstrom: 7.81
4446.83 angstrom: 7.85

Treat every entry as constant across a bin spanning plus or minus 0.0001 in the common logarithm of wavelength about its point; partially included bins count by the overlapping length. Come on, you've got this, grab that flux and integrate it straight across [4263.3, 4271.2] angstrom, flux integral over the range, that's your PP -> 55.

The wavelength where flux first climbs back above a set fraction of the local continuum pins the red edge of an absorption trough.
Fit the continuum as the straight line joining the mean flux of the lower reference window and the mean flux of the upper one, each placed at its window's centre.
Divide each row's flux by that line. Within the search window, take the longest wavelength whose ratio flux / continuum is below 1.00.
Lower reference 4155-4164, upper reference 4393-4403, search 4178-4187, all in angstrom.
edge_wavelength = 4186.49 angstrom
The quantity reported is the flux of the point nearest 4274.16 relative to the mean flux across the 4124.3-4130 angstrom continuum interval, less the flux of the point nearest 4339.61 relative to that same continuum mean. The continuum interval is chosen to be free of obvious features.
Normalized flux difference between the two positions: 0.12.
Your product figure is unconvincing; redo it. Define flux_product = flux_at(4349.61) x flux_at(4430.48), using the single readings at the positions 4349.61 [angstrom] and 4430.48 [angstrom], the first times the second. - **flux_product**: 56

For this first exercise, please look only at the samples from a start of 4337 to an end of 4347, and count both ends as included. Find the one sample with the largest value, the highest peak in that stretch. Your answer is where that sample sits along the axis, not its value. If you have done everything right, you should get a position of 4345.61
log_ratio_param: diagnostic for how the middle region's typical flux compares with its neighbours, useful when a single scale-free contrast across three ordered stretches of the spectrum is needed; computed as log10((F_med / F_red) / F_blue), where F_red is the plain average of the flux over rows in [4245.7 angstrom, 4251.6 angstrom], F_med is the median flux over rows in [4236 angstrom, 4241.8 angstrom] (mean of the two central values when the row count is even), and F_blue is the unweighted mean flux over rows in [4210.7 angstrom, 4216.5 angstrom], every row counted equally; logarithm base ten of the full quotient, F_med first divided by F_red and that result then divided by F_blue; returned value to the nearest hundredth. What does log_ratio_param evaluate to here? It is -0.88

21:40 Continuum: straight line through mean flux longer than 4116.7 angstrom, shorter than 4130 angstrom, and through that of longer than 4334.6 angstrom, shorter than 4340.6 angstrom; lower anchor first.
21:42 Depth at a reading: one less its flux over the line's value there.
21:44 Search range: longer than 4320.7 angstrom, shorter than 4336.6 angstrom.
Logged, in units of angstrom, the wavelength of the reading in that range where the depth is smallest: 4333.61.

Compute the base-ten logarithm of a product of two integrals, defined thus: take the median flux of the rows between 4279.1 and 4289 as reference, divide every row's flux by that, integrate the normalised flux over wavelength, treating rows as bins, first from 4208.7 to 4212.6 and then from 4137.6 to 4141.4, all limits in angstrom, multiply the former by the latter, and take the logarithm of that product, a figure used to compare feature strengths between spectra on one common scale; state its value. 1.320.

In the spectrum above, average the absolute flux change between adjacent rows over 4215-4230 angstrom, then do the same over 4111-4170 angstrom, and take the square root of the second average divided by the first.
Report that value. 0.59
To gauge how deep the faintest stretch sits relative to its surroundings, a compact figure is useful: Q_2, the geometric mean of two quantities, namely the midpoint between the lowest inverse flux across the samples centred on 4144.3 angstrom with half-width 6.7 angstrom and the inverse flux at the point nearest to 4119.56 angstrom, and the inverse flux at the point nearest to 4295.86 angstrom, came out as 0.146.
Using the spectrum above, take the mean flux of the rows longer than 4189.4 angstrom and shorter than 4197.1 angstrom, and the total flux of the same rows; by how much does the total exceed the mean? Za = 21.9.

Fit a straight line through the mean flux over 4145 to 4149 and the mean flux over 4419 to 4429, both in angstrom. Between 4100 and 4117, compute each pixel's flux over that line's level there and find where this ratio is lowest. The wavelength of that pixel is 4100.63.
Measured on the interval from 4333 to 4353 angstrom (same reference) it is 4339.61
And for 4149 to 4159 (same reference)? 4153.85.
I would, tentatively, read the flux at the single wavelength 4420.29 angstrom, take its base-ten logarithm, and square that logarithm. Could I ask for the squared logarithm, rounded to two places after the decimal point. 0.85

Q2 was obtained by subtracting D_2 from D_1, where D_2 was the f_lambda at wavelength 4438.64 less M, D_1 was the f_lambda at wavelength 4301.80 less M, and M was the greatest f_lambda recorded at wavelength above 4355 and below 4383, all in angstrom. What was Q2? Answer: -3.1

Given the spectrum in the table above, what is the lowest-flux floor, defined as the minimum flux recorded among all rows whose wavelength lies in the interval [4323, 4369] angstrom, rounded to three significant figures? 5.00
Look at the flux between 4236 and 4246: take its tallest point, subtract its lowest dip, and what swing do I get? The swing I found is 1.54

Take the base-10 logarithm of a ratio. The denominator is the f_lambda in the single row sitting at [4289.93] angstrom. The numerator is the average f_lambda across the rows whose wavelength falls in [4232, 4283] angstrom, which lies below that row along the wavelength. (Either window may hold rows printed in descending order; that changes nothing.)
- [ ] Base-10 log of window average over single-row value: 0.102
